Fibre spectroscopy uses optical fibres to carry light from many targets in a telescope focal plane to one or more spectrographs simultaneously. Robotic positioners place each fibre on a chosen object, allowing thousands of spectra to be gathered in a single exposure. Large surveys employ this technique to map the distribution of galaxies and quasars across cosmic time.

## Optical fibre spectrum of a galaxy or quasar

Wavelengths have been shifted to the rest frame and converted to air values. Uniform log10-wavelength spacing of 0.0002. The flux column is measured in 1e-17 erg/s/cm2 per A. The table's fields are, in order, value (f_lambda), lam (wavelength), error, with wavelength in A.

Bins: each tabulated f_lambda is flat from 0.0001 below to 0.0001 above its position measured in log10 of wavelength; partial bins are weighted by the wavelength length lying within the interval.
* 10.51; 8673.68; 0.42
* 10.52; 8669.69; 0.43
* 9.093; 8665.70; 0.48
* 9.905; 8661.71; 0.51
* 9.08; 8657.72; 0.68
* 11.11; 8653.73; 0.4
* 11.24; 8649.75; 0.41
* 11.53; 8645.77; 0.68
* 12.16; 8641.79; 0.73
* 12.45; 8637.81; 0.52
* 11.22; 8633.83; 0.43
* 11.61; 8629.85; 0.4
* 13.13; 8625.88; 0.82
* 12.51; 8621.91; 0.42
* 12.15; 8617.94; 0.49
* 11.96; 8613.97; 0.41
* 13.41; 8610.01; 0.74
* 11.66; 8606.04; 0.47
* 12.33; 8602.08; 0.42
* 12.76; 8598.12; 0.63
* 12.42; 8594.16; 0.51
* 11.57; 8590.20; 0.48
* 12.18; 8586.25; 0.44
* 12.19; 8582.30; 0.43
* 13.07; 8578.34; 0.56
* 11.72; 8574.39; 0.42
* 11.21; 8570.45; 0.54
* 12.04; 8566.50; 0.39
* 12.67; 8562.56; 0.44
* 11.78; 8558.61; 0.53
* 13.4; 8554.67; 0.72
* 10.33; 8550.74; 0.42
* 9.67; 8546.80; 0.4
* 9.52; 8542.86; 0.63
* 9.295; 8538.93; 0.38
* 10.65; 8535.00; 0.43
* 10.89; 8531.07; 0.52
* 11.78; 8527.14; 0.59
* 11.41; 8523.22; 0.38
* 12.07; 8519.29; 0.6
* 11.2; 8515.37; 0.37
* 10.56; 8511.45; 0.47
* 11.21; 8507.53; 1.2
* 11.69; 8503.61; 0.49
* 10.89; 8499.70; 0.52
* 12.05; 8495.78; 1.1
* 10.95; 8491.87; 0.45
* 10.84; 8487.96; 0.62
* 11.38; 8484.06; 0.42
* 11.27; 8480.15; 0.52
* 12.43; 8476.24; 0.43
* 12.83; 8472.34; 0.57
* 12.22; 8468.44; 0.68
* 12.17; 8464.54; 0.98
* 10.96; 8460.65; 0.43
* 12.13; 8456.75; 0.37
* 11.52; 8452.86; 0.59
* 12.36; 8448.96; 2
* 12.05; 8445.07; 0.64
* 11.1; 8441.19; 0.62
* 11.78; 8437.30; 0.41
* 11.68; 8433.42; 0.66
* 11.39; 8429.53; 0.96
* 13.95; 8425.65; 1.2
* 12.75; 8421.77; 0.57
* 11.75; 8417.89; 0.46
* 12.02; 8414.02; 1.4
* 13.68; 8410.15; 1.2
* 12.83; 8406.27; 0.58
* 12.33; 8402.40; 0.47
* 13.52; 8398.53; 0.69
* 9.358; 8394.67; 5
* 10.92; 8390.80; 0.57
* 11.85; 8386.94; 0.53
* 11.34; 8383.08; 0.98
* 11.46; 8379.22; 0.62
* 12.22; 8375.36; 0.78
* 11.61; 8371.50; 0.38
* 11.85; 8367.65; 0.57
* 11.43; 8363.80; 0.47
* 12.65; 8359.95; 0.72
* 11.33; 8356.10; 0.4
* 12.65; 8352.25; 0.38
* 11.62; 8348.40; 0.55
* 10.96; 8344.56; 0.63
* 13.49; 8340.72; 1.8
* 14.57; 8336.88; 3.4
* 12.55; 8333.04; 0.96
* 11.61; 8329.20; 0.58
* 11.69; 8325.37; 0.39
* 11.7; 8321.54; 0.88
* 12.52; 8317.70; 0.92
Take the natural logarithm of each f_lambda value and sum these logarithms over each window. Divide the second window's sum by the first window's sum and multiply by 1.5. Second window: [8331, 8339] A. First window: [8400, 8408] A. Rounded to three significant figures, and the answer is 1.54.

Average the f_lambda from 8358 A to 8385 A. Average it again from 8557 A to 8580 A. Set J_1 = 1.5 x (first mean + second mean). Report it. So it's 35.8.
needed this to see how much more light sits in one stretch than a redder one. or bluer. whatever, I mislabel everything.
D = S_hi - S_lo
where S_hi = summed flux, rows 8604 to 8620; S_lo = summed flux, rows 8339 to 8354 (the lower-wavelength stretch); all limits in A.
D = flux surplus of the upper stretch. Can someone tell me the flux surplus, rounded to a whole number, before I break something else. 0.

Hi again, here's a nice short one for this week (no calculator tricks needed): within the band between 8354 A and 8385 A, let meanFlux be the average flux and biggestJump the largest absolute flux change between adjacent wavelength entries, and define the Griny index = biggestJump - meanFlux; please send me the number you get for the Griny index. -10.42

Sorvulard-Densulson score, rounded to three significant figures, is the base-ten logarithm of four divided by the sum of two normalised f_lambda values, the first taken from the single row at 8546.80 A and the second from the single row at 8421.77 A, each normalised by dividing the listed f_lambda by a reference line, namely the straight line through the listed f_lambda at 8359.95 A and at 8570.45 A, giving 0.325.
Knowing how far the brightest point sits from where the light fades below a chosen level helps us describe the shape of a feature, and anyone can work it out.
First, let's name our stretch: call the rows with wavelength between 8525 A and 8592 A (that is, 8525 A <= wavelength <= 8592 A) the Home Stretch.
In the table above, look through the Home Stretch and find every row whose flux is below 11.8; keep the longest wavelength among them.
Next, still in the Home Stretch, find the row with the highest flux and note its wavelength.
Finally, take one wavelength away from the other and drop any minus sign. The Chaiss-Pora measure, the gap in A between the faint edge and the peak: 35.5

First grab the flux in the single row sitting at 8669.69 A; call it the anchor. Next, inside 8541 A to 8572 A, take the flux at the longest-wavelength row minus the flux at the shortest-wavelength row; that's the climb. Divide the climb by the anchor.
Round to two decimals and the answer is 0.16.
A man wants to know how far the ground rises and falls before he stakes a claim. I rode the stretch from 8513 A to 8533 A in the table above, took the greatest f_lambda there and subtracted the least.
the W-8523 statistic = 1.2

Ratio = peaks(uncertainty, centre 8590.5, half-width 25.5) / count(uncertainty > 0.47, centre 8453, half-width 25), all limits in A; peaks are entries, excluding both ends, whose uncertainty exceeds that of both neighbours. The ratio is 0.44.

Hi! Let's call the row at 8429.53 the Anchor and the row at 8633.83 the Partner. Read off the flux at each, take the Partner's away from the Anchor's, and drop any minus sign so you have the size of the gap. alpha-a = 0.2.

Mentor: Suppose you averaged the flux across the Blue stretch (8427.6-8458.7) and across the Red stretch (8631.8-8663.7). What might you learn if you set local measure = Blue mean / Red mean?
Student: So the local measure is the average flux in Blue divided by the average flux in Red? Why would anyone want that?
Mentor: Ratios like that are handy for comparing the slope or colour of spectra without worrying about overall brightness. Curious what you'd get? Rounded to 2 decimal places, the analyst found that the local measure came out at 1.06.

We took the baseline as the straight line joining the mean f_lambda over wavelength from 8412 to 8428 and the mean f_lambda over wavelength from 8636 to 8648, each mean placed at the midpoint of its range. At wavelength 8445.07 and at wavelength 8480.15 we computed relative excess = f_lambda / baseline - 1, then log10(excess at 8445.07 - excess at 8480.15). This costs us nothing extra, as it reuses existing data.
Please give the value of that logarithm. -1.25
